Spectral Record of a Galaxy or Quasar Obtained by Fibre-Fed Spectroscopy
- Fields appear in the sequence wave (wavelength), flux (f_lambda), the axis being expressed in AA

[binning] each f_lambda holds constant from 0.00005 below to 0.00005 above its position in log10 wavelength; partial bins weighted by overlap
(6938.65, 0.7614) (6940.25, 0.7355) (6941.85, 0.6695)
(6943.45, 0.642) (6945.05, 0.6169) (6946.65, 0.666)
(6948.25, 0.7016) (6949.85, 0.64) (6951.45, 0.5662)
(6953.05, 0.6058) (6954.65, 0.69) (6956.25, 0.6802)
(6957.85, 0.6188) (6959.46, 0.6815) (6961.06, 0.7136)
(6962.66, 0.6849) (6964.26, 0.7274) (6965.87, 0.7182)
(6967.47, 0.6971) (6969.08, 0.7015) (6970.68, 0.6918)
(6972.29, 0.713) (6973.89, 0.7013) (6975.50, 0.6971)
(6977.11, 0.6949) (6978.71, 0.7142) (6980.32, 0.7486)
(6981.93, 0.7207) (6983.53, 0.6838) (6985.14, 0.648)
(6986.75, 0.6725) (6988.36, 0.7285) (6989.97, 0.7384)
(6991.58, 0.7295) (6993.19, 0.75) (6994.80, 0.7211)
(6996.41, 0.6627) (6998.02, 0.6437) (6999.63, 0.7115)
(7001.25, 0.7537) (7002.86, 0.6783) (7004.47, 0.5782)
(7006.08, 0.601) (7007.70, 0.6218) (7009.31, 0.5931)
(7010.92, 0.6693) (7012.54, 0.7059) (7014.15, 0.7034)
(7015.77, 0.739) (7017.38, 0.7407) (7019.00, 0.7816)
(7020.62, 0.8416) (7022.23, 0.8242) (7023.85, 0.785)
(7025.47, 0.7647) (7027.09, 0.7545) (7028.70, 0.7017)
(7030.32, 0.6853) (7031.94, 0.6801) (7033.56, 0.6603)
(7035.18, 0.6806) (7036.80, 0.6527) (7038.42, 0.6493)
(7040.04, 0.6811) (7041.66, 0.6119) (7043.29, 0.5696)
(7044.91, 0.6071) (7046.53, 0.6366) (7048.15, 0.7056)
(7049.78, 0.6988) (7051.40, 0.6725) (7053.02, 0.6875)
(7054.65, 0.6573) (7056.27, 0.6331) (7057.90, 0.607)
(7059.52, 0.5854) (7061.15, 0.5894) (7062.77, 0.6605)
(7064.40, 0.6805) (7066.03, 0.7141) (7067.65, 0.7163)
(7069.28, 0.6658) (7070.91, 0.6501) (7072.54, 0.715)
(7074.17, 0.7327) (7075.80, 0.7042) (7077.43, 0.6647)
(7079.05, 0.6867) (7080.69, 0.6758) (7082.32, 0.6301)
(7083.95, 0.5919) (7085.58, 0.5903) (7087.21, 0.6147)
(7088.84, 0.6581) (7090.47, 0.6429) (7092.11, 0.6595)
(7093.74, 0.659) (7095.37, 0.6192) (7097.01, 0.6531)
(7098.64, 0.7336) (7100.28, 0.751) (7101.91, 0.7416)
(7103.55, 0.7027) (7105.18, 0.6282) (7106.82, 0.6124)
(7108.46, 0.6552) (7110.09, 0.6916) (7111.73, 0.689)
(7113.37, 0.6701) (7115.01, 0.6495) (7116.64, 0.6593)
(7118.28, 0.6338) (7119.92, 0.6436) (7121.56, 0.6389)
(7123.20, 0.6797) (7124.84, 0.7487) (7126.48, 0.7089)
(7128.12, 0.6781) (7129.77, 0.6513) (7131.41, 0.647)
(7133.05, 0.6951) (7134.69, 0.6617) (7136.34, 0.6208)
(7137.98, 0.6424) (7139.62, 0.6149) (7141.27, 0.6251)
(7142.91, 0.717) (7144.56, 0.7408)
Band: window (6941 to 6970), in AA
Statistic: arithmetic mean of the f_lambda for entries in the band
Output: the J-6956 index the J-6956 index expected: 0.668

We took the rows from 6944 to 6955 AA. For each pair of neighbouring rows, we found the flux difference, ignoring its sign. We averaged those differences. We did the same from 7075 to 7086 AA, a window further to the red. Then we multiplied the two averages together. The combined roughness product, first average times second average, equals 0.0015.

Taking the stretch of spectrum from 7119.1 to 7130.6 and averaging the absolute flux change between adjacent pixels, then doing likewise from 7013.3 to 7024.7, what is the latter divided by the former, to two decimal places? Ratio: 0.92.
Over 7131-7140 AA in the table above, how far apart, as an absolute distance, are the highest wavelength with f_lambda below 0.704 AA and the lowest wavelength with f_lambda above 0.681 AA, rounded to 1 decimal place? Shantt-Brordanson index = 6.6 AA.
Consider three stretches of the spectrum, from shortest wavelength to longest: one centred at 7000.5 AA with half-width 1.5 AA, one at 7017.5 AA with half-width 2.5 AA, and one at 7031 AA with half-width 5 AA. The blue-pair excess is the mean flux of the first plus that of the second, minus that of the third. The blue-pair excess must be 0.79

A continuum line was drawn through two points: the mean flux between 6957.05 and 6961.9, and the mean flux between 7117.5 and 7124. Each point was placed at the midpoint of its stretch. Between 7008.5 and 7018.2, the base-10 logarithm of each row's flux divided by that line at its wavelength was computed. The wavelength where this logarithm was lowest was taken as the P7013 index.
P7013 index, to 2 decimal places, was 7009.31 AA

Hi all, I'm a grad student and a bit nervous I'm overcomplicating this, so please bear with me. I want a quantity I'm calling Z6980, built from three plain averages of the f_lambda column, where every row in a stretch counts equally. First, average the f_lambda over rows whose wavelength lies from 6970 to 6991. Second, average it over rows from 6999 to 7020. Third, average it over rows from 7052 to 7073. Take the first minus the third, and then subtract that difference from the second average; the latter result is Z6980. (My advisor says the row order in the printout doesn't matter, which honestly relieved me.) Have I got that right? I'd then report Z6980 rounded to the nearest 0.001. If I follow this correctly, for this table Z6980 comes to 0.637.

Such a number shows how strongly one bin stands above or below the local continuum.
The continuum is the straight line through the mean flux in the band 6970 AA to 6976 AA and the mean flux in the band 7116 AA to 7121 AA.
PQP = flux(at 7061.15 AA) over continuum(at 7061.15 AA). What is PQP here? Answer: 0.88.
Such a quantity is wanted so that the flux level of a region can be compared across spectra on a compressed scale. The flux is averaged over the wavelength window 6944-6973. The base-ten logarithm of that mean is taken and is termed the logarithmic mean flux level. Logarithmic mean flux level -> -0.172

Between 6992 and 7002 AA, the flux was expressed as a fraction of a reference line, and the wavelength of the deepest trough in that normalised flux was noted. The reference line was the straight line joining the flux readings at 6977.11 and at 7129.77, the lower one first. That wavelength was 6998.02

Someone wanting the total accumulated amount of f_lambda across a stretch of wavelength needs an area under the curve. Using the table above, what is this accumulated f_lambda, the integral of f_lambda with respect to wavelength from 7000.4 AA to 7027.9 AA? 19.6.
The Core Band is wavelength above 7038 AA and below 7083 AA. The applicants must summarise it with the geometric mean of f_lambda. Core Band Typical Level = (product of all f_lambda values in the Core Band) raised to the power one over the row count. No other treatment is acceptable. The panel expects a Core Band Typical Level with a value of 0.659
